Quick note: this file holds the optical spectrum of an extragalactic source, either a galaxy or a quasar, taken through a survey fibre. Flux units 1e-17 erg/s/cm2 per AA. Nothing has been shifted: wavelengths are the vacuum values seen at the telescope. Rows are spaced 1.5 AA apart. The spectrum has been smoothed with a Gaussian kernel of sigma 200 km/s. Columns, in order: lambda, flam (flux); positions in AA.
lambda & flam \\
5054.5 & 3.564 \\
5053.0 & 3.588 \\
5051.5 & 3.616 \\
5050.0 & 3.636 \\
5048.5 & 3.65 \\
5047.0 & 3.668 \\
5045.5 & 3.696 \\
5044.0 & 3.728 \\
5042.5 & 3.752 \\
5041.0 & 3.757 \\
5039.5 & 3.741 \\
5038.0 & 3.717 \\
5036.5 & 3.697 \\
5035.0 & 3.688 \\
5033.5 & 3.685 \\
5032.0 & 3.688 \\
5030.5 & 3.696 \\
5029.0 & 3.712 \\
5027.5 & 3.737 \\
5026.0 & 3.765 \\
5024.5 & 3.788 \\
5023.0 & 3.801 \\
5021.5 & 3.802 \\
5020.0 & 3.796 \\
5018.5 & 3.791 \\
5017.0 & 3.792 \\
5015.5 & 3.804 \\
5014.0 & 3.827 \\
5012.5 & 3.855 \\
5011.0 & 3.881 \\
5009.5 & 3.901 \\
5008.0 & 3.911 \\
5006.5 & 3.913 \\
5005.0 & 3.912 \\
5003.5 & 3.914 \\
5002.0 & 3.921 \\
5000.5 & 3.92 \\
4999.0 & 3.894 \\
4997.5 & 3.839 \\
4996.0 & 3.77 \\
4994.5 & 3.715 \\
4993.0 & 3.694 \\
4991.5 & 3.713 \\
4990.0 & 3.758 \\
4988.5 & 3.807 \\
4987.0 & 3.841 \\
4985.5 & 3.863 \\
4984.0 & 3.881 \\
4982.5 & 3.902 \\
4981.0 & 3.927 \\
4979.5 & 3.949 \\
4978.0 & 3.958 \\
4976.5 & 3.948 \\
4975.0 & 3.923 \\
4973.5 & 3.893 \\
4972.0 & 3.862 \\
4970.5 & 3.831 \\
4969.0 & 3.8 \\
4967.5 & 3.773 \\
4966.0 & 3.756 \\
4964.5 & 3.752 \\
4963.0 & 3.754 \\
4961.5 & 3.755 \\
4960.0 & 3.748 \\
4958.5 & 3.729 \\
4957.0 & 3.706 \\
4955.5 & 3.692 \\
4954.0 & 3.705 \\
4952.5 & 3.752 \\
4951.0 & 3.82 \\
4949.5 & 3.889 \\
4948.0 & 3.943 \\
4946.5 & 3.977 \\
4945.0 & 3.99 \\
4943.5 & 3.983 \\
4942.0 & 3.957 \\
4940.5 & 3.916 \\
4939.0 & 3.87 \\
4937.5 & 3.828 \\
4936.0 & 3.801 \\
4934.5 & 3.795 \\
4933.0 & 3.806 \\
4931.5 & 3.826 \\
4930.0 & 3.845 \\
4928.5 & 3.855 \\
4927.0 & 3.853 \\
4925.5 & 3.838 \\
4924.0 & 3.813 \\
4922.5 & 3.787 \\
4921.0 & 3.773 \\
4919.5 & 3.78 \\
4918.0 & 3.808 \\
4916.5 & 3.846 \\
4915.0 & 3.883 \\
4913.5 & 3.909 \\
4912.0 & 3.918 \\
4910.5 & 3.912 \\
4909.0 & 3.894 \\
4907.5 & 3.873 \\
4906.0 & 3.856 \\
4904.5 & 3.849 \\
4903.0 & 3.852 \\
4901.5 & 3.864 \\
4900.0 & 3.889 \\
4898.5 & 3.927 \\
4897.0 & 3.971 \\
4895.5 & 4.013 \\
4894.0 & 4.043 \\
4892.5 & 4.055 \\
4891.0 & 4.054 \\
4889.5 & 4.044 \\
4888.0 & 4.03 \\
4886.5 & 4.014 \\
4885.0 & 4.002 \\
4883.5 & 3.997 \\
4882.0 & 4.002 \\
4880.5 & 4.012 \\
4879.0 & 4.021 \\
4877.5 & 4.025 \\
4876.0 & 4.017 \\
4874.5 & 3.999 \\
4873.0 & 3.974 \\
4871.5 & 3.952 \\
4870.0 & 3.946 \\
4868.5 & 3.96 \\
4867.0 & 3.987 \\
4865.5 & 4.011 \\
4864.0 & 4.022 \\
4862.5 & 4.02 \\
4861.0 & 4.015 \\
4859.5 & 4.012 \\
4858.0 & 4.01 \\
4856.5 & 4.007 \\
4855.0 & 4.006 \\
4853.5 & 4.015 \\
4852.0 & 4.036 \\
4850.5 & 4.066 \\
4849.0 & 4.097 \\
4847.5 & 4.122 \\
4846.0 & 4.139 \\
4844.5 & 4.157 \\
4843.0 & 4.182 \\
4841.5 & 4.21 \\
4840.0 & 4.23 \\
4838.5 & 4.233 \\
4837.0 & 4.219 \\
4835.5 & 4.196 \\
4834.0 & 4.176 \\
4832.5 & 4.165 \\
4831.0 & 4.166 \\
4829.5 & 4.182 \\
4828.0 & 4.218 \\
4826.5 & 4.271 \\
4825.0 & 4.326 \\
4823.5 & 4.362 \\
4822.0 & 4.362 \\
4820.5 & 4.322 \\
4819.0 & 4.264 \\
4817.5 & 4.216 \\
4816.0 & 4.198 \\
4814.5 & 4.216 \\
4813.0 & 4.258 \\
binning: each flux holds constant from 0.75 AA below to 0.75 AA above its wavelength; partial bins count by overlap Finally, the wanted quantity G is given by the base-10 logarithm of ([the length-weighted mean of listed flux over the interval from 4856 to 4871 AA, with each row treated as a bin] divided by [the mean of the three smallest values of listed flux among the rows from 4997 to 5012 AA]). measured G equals 0.014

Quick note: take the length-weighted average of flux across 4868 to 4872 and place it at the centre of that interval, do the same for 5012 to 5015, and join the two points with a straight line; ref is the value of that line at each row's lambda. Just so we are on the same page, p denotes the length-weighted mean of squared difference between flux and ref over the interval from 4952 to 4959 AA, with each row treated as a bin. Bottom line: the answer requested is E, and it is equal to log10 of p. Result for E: -1.5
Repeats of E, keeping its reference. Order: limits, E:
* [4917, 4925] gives -1.9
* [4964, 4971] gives -2.0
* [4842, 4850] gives -1.5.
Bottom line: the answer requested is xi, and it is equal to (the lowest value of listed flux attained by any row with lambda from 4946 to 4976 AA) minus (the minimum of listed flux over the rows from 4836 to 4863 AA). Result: -0.3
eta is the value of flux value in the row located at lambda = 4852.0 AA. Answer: 4.036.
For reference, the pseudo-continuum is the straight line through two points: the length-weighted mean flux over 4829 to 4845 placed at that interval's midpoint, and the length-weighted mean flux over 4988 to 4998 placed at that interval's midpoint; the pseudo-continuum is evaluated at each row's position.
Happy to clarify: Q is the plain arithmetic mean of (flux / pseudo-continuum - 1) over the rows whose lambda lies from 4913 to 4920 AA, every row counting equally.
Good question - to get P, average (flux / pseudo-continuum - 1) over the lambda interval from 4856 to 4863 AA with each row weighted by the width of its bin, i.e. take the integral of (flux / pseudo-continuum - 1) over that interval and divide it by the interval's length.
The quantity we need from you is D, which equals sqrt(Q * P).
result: 0.030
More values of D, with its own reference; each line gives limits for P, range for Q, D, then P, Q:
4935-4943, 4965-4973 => 0.006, -0.008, -0.004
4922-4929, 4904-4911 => 0.029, -0.029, -0.029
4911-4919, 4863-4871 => 0.028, -0.026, -0.030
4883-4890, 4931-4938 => 0.016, -0.009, -0.027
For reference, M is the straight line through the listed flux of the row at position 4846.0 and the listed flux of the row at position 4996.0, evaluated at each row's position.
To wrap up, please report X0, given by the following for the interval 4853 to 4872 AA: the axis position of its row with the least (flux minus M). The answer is 4870.0 AA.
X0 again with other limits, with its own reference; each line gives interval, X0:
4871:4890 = 4871.5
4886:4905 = 4903.0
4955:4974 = 4955.5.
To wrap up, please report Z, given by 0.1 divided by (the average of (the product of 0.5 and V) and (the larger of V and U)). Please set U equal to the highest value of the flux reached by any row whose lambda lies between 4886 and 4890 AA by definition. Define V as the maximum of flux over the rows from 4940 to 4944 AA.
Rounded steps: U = 4.044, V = 3.983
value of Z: 0.0331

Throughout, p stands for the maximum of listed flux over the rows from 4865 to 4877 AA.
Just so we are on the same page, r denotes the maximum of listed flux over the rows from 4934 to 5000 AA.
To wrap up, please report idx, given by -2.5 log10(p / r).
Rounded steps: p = 4.017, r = 3.99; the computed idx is -0.007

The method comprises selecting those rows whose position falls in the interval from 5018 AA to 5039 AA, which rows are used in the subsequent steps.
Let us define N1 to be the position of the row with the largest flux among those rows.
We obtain 5021.5 AA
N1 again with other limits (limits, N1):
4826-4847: 4826.5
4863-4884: 4877.5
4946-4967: 4946.5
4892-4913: 4892.5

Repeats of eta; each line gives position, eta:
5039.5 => 3.741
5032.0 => 3.688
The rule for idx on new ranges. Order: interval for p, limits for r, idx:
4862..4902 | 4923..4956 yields -0.018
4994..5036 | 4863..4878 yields 0.028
